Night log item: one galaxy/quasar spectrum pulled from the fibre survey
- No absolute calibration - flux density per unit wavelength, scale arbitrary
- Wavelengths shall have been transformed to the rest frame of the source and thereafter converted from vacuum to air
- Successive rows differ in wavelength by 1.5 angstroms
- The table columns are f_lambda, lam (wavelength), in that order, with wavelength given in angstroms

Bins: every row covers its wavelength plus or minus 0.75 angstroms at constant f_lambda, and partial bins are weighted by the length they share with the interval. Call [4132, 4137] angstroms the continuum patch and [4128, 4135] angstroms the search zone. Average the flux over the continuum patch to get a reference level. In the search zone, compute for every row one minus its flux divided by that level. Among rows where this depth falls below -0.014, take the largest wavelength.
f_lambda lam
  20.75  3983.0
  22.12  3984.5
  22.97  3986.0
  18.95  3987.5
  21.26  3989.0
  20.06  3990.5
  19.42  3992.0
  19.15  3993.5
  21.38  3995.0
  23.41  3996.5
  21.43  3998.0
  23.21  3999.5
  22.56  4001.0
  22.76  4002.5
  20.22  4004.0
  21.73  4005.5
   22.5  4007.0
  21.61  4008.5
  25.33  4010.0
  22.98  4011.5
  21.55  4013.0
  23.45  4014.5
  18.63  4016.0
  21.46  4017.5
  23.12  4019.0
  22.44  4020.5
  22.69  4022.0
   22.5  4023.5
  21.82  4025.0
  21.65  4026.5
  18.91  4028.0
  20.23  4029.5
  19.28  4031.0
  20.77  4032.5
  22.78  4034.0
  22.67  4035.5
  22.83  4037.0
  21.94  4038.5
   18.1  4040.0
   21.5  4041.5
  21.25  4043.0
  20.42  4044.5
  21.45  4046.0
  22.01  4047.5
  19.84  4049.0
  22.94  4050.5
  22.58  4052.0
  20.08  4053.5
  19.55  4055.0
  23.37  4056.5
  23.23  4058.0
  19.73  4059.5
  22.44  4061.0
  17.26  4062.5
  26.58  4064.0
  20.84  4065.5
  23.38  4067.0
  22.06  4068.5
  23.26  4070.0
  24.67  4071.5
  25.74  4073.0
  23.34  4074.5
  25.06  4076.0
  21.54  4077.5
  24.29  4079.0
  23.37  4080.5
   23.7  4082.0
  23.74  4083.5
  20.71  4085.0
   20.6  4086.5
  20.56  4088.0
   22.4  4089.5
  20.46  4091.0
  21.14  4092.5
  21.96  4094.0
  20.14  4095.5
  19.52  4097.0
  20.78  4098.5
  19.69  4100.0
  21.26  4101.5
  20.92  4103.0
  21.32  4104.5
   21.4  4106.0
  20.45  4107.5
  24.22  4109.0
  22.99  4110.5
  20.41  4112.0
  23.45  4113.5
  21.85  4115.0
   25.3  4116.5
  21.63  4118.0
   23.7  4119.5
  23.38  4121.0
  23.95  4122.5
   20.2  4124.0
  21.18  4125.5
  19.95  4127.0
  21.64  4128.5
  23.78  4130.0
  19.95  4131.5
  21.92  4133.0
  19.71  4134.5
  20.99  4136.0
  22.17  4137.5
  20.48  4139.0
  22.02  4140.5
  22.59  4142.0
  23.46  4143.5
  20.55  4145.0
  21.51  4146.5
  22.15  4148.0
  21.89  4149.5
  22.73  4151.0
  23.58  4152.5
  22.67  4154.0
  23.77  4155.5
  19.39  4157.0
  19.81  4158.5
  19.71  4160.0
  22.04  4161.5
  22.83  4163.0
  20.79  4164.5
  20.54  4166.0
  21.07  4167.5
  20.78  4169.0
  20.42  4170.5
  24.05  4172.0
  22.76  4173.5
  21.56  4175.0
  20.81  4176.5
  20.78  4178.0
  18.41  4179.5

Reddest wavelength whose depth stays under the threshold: 4133.0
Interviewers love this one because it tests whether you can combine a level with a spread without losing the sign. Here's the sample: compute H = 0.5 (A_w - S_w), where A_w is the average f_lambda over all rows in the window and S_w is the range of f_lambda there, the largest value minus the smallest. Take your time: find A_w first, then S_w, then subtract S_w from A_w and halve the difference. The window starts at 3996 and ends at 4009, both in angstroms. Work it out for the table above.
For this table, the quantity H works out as 9.5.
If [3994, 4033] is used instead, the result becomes 7.6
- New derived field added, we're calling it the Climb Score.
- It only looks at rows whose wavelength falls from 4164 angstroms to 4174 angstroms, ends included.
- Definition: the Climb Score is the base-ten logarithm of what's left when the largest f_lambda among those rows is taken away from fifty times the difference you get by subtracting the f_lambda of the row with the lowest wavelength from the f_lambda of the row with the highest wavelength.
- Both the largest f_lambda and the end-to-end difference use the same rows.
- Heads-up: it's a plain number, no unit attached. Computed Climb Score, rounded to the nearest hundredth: 1.87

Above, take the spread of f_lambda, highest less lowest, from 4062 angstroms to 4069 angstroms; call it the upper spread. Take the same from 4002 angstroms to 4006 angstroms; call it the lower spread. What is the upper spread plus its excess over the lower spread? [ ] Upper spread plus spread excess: 16.1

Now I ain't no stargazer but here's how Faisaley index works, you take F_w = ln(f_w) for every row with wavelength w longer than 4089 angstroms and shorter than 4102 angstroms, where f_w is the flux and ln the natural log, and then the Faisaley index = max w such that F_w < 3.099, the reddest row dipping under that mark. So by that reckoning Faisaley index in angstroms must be 4101.5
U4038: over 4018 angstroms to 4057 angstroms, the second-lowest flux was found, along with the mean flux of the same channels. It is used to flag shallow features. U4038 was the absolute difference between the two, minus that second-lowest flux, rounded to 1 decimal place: -16.4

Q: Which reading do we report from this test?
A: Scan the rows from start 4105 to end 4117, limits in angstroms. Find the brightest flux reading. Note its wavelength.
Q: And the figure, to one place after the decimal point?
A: 4116.5 angstroms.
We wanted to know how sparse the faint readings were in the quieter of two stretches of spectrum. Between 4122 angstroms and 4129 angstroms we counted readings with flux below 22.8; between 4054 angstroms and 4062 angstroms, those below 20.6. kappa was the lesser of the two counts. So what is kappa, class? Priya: 2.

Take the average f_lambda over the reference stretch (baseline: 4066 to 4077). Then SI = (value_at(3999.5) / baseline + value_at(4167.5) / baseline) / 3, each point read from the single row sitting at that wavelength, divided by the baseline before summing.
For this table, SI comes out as 0.62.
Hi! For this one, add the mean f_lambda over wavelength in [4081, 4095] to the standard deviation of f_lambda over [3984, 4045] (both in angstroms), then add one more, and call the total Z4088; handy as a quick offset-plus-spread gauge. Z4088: 24.3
